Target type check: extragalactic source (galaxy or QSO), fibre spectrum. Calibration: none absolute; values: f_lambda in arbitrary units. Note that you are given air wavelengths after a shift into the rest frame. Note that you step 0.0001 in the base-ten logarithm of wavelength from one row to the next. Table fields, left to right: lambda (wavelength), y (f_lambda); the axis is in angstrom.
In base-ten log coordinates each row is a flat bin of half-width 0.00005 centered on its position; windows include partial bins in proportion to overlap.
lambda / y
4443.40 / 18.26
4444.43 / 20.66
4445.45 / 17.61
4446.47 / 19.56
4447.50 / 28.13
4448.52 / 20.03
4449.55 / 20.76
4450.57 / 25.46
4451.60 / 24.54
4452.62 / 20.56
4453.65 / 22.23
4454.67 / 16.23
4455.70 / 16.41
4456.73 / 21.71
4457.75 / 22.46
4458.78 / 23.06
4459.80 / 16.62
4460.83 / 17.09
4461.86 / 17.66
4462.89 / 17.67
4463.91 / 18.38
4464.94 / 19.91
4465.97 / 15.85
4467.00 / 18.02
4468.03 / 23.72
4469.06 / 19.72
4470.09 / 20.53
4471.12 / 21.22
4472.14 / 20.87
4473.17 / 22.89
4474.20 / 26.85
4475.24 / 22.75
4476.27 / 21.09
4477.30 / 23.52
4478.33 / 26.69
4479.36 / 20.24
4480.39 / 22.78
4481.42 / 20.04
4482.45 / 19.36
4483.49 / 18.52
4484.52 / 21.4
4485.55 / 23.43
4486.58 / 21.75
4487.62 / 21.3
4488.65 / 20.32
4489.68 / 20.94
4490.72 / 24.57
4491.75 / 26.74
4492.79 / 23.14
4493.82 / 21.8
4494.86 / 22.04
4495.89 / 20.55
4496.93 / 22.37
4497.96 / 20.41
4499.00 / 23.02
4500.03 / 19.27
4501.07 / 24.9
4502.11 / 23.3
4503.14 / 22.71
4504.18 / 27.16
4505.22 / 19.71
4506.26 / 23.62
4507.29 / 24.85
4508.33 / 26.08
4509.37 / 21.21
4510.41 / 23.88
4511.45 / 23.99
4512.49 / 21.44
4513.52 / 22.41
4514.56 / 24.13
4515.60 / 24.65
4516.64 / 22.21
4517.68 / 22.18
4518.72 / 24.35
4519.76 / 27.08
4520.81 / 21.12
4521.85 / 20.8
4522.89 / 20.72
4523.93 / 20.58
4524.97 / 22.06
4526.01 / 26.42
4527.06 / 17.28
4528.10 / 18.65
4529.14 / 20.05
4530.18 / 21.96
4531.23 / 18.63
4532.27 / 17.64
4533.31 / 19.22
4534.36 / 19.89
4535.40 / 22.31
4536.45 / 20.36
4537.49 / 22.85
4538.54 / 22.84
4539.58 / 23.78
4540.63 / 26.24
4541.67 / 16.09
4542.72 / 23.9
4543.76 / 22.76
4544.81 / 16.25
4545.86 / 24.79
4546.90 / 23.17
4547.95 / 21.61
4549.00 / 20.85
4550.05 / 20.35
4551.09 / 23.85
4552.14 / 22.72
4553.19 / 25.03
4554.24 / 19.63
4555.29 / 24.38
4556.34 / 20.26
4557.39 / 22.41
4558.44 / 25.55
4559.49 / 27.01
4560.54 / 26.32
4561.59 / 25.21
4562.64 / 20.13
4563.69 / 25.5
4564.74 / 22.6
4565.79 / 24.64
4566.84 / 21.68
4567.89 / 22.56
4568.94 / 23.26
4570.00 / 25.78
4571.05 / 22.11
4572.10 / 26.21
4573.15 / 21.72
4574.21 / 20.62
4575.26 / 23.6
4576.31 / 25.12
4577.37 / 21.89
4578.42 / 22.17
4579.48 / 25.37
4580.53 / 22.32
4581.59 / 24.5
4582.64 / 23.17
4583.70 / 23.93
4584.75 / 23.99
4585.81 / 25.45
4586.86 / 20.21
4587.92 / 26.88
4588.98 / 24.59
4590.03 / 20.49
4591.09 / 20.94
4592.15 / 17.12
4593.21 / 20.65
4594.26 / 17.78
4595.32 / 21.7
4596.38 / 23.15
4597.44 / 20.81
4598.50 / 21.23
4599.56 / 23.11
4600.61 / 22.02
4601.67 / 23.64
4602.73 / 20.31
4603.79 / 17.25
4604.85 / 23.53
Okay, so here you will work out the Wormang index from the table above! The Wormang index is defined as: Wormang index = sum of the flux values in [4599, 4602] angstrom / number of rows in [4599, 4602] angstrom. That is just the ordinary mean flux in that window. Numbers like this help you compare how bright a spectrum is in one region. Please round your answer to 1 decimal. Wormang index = 22.9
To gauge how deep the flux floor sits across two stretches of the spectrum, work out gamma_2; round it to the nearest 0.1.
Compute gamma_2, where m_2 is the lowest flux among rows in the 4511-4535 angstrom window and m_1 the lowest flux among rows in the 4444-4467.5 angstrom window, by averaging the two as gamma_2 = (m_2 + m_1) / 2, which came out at 16.6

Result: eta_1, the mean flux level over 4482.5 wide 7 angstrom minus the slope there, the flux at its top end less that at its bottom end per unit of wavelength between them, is 20.3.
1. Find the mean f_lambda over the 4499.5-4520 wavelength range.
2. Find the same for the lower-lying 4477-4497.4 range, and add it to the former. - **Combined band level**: 45.5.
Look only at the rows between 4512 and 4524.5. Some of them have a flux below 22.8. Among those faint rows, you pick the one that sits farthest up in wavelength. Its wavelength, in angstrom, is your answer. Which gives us 4523.93 angstrom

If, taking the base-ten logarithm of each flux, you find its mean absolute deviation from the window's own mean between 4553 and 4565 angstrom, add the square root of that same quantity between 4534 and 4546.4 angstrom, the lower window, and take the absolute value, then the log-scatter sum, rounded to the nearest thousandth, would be 0.270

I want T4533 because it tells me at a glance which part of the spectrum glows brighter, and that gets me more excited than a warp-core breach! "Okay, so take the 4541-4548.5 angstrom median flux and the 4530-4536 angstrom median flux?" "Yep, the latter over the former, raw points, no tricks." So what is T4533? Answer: 0.859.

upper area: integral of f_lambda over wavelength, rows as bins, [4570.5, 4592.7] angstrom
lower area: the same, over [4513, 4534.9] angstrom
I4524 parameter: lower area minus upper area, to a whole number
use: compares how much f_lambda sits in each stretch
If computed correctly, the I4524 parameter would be -38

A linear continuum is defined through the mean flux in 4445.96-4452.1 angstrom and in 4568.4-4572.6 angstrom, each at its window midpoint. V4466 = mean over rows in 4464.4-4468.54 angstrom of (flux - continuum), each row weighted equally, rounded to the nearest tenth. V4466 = -3.9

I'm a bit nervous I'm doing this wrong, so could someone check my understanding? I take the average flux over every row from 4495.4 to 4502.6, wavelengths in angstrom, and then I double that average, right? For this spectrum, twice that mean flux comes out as 43.9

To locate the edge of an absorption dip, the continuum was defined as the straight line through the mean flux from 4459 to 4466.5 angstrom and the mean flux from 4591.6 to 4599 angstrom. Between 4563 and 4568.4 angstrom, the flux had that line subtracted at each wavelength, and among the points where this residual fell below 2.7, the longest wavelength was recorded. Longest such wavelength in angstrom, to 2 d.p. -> 4566.84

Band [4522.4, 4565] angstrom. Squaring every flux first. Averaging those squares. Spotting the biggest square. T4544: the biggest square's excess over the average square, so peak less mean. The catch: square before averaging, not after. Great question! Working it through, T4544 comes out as 238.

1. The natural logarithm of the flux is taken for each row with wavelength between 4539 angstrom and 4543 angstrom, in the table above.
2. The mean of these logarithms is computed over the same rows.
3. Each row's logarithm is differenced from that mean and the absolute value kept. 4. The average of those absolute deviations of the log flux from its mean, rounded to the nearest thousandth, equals 0.159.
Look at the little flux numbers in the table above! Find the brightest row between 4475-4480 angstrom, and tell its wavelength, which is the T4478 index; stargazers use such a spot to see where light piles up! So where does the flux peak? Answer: 4478.33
